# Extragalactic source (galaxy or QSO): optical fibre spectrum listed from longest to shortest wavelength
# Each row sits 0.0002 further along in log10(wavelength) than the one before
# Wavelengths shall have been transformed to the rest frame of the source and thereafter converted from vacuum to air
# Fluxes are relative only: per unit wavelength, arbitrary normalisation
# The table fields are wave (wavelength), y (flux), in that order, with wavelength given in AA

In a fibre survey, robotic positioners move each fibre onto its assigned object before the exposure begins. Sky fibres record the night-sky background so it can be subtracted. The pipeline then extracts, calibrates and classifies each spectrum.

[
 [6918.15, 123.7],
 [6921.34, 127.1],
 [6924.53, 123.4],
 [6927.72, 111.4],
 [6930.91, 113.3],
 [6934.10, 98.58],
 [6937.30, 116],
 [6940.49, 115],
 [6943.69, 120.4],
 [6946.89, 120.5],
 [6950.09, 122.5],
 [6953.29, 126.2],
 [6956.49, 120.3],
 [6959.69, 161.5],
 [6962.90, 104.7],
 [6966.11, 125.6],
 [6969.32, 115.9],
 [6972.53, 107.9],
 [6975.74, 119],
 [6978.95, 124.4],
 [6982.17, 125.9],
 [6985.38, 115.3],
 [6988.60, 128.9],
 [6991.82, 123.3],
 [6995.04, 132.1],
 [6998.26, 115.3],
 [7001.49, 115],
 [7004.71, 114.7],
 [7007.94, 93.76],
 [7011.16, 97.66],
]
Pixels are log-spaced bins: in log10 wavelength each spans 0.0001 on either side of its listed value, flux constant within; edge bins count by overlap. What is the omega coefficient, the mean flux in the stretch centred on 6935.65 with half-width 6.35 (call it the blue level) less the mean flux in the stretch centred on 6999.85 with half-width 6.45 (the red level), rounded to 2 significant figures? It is -8.6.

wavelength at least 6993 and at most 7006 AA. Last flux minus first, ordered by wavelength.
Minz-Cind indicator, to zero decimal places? -17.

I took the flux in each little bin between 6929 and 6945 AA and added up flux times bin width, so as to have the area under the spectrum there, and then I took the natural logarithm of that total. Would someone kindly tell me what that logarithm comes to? 7.50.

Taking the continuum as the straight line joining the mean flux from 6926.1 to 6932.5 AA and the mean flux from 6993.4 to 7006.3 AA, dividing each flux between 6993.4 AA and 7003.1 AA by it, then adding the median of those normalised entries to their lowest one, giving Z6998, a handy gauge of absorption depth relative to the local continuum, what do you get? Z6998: 1.93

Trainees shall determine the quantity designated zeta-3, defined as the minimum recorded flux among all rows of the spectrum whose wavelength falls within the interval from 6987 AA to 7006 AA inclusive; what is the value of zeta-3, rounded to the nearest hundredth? 114.70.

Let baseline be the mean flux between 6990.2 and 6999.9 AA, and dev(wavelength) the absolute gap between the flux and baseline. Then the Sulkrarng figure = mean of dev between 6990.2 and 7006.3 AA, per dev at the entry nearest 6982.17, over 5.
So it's 0.6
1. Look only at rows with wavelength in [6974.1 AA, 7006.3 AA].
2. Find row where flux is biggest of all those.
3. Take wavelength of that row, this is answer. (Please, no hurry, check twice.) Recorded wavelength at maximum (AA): 6995.04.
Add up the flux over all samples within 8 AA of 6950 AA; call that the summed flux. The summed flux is 610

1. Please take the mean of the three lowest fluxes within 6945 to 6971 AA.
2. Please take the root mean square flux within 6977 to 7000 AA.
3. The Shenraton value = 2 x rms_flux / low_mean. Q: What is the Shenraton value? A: 2.18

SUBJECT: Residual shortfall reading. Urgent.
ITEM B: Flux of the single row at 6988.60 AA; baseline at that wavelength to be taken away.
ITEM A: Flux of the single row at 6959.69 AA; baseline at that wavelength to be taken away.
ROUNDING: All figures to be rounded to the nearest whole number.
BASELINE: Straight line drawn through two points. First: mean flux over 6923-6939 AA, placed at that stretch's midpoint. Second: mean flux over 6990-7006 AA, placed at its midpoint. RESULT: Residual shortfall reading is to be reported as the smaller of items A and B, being 10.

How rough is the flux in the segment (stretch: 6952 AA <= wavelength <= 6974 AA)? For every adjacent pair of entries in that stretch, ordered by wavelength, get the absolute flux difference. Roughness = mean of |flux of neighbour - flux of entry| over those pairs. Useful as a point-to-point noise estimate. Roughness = 24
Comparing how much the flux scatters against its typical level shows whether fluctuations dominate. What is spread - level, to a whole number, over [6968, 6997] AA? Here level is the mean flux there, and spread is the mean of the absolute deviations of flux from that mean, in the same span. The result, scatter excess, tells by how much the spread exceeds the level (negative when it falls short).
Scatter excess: -115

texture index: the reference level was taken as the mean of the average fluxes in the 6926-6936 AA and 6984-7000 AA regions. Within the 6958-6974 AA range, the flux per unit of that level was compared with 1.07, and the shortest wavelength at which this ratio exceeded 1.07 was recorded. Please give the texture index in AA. 6959.69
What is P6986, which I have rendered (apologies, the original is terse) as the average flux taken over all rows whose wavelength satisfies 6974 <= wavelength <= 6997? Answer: 124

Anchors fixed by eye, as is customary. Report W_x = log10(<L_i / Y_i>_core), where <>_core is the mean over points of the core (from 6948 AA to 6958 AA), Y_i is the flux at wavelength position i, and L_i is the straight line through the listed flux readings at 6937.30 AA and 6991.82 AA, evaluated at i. -0.017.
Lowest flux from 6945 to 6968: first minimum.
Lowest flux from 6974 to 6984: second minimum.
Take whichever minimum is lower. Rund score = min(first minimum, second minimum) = 105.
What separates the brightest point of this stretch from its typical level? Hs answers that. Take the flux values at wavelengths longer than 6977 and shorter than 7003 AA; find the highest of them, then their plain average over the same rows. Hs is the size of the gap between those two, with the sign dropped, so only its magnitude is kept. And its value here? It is 10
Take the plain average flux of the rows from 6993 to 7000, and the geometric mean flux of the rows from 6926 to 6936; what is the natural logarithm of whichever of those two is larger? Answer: 4.82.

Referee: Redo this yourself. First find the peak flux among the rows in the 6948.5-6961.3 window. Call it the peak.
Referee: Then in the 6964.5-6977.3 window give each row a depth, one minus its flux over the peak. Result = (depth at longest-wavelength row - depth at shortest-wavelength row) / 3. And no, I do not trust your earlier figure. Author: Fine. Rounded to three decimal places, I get 0.014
